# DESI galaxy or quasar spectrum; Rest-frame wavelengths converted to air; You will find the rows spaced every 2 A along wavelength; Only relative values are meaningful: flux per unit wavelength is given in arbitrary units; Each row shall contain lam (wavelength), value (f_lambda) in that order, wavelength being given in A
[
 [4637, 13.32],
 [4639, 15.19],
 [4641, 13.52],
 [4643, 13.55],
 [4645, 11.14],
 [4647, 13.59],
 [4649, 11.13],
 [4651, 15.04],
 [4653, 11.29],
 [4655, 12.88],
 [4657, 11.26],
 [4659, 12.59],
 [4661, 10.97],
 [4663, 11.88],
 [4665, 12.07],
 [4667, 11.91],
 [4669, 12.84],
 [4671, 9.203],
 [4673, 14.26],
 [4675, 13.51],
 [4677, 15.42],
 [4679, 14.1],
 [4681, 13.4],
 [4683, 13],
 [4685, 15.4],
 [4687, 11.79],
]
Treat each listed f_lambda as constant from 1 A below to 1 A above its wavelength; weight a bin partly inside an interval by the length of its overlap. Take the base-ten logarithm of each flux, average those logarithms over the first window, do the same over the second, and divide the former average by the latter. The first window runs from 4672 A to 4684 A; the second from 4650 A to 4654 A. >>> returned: 1.03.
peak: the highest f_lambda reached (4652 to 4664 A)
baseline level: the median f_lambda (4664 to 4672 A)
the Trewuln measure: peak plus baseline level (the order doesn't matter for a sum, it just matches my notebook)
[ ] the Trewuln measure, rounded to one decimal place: 24.9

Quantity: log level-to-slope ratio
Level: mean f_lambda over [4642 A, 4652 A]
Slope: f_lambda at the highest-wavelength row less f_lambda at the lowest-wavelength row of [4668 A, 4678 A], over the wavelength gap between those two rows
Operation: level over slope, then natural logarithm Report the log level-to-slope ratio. 3.7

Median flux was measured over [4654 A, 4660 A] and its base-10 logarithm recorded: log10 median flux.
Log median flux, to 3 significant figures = 1.10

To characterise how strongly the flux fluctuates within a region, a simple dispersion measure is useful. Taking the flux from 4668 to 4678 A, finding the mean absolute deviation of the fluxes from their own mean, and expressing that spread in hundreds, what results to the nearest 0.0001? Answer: 0.0162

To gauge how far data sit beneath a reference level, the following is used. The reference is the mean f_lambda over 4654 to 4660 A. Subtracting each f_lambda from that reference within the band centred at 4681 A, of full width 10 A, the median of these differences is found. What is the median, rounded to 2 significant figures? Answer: -1.9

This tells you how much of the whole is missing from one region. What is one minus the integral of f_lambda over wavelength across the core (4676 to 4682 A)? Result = -85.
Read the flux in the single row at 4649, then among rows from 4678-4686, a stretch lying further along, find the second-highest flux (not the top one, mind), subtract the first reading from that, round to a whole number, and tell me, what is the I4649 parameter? 3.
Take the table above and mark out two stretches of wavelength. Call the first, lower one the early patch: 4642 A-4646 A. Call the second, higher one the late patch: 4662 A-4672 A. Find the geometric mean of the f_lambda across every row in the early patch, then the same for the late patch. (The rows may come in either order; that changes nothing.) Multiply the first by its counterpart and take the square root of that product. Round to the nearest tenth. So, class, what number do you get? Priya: 11.9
